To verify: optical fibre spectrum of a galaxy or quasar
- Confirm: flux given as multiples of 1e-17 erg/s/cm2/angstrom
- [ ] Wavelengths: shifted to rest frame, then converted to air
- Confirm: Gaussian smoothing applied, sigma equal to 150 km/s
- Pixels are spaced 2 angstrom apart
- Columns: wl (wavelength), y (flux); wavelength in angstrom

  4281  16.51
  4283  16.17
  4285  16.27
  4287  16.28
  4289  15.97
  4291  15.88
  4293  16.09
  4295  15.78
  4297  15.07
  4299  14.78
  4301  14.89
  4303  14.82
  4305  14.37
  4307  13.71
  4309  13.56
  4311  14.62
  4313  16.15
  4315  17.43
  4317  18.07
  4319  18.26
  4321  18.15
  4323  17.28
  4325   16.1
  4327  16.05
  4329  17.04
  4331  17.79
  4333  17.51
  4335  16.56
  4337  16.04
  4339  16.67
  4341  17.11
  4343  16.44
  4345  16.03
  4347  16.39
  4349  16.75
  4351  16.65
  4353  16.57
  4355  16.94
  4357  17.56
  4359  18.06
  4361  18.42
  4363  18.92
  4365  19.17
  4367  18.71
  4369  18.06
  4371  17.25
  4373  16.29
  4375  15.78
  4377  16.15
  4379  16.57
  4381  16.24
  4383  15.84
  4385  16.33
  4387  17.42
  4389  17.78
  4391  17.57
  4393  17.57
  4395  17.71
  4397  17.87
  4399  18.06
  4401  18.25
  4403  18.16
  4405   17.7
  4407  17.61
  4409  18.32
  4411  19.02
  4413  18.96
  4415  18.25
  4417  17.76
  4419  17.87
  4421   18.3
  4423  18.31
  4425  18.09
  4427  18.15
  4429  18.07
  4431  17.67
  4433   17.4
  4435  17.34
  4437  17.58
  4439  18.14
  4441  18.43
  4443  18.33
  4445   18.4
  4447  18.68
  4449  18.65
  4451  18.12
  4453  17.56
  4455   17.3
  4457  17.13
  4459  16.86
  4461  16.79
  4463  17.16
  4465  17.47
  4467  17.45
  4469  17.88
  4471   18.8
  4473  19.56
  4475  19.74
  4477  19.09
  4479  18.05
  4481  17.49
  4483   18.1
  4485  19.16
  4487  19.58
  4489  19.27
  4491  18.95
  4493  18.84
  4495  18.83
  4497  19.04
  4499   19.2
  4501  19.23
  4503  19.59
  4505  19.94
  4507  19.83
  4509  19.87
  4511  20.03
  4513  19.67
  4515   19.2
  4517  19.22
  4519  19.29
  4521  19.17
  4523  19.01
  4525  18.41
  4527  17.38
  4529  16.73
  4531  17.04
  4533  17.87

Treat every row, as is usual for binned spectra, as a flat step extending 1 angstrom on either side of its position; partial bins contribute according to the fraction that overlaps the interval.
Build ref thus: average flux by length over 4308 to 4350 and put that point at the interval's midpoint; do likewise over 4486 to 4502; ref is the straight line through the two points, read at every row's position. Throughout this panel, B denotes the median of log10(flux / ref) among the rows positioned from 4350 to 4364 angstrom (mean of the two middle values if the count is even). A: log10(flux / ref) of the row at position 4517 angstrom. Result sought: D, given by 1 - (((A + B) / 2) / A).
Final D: 1.6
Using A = -0.005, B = 0.012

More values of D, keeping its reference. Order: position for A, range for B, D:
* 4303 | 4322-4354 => 0.4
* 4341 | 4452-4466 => 3.1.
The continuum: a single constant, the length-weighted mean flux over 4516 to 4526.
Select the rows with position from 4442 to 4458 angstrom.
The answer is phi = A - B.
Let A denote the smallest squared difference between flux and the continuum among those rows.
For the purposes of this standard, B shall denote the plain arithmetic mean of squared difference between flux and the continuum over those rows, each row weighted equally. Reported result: -1.2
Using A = 0.12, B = 1.3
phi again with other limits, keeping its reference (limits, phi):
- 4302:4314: -12.6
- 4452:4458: -0.8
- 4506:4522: -0.4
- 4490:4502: 0.0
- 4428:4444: -1.1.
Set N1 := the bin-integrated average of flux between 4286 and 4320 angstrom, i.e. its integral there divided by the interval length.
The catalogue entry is 15.6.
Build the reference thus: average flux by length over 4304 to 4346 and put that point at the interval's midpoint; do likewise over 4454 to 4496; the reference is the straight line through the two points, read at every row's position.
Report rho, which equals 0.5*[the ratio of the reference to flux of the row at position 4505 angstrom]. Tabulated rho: 0.467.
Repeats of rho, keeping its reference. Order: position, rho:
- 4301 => 0.542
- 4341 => 0.486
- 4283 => 0.492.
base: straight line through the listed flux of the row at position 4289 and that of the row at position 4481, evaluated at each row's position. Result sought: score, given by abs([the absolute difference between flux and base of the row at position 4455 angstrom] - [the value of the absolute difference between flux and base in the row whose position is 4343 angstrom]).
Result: 0.03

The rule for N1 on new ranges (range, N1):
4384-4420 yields 17.9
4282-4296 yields 16.1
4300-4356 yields 16.4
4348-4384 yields 17.2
